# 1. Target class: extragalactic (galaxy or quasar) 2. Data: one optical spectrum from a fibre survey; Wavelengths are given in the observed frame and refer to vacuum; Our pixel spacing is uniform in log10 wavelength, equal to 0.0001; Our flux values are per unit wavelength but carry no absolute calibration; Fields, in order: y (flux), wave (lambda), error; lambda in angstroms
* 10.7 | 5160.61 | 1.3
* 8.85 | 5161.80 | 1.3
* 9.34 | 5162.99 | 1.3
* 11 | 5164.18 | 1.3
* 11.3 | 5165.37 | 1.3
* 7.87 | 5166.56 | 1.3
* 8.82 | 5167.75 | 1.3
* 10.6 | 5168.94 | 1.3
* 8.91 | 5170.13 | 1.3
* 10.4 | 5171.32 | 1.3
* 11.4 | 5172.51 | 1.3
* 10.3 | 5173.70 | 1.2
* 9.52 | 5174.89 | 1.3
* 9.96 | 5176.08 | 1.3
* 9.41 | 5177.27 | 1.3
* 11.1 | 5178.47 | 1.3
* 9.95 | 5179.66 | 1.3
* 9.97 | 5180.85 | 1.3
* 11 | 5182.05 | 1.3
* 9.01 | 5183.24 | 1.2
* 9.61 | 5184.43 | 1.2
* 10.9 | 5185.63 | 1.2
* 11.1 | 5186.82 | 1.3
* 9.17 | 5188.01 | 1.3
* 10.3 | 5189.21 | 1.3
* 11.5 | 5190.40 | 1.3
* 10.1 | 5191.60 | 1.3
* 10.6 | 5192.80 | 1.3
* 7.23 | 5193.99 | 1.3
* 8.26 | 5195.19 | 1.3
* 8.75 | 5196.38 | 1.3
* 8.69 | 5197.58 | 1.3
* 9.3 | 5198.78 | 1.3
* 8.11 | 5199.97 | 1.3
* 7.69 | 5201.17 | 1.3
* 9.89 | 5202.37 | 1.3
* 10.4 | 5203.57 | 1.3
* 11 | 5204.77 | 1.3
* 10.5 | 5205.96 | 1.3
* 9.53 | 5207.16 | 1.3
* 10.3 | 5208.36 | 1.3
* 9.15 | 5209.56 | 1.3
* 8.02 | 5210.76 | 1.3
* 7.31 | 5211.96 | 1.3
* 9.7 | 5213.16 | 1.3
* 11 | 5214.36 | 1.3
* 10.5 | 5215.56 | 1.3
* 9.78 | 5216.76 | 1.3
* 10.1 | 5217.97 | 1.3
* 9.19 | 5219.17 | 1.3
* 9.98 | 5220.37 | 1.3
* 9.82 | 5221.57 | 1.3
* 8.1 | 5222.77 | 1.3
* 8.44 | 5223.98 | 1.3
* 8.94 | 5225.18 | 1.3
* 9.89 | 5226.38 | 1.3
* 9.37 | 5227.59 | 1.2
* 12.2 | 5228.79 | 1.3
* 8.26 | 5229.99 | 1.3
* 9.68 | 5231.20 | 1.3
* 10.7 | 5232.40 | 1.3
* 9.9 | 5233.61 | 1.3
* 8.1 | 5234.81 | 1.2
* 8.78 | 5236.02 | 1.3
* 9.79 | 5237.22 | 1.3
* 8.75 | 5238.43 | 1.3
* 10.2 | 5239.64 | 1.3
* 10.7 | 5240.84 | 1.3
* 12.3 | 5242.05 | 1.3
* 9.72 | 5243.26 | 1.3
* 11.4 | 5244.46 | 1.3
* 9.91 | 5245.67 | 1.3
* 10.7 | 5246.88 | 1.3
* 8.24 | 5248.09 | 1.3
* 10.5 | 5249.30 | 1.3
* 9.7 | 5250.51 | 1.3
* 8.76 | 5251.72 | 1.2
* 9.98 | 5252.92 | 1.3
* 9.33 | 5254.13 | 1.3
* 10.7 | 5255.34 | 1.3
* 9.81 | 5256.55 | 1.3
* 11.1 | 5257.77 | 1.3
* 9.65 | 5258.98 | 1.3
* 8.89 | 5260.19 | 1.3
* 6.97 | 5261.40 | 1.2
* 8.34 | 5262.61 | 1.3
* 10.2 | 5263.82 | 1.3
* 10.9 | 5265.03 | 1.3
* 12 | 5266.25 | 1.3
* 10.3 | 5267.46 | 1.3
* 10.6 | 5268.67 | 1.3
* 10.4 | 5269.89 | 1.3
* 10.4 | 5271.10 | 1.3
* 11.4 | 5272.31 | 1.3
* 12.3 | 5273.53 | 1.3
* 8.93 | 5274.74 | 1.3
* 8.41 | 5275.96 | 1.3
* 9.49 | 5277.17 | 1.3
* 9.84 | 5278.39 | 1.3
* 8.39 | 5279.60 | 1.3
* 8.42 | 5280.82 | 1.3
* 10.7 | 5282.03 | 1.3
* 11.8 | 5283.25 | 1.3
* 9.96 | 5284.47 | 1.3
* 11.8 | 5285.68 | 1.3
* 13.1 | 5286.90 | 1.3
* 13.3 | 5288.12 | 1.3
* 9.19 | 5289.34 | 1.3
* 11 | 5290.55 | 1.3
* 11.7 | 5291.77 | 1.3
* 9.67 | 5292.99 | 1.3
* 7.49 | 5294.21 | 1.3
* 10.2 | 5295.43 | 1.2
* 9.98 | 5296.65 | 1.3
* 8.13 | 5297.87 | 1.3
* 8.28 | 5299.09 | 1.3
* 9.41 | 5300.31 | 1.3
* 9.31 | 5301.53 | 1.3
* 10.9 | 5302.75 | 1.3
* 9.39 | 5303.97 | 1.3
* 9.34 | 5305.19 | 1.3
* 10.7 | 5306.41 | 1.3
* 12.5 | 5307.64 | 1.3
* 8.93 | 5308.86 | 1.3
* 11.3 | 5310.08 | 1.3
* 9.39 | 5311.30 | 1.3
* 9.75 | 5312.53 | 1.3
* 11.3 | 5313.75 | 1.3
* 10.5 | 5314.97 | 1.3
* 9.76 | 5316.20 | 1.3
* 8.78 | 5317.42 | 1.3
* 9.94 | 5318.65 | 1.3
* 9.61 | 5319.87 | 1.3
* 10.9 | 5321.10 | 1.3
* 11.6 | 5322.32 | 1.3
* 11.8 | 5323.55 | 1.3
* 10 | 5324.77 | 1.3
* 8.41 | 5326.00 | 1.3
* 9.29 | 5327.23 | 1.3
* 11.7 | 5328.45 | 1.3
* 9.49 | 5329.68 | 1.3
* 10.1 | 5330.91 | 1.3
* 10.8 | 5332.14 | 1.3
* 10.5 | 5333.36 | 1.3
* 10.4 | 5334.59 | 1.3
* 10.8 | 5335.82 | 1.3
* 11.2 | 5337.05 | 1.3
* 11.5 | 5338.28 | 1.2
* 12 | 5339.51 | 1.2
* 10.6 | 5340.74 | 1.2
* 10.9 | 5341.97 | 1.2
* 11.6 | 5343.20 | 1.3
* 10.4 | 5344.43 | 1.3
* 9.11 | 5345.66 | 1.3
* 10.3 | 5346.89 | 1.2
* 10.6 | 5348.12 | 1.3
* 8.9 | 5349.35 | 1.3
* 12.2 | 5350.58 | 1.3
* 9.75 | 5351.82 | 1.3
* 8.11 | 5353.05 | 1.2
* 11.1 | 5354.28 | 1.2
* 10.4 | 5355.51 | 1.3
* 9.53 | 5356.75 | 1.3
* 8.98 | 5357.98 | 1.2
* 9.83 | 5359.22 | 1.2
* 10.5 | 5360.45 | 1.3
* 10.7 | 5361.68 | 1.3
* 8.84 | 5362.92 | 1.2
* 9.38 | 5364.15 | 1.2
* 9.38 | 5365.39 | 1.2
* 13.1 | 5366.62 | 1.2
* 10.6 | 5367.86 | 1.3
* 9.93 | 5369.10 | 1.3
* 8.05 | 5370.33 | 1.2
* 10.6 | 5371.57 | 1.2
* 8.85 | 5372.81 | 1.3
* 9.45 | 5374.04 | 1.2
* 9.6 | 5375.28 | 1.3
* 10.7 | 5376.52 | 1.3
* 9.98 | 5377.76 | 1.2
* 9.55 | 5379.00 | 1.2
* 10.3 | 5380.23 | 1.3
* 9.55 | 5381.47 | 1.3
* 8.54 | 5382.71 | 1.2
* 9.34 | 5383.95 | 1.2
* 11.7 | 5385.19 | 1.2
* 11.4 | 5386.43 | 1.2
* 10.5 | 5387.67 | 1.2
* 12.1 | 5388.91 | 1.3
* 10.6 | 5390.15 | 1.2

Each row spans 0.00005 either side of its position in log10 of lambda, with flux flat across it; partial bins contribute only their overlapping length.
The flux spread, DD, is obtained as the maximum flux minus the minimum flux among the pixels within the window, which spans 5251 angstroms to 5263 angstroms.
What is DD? 4.1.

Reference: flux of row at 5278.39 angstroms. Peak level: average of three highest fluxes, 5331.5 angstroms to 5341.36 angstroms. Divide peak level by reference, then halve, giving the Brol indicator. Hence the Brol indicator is 0.588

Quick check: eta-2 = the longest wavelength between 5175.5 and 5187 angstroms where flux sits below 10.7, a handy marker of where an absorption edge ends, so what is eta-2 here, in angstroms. 5184.43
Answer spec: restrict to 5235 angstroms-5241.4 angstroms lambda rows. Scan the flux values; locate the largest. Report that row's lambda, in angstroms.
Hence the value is 5240.84 angstroms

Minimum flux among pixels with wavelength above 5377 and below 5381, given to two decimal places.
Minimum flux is 9.55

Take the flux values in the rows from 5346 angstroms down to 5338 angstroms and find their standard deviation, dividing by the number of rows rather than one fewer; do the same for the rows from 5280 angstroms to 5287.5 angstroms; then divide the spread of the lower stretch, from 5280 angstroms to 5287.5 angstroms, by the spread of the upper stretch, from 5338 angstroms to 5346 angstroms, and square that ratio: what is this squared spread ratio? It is 2.8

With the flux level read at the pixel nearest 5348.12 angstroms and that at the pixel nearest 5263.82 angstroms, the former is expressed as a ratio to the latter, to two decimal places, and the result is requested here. 1.04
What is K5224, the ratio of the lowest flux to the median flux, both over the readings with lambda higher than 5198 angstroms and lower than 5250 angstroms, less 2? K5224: -1.253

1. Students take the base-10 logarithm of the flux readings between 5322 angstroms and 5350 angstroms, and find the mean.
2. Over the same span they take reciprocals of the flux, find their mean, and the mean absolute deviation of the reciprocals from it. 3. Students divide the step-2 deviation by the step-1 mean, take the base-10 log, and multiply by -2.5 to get 5.4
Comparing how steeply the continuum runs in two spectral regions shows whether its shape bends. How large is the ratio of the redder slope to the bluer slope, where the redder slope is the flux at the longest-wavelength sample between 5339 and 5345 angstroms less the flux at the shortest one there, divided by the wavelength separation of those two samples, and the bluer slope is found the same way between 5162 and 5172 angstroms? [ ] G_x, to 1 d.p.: -2.6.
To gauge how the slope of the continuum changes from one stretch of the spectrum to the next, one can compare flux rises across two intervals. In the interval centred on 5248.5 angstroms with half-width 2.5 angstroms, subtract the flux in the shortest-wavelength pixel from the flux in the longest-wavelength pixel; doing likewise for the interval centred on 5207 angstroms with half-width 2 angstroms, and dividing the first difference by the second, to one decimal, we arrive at 5.0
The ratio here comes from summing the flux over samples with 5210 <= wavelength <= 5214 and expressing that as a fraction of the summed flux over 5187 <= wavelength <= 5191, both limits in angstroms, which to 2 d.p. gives 0.81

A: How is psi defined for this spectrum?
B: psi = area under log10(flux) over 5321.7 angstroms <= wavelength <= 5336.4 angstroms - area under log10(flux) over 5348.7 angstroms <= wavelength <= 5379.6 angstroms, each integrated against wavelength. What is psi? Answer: -16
